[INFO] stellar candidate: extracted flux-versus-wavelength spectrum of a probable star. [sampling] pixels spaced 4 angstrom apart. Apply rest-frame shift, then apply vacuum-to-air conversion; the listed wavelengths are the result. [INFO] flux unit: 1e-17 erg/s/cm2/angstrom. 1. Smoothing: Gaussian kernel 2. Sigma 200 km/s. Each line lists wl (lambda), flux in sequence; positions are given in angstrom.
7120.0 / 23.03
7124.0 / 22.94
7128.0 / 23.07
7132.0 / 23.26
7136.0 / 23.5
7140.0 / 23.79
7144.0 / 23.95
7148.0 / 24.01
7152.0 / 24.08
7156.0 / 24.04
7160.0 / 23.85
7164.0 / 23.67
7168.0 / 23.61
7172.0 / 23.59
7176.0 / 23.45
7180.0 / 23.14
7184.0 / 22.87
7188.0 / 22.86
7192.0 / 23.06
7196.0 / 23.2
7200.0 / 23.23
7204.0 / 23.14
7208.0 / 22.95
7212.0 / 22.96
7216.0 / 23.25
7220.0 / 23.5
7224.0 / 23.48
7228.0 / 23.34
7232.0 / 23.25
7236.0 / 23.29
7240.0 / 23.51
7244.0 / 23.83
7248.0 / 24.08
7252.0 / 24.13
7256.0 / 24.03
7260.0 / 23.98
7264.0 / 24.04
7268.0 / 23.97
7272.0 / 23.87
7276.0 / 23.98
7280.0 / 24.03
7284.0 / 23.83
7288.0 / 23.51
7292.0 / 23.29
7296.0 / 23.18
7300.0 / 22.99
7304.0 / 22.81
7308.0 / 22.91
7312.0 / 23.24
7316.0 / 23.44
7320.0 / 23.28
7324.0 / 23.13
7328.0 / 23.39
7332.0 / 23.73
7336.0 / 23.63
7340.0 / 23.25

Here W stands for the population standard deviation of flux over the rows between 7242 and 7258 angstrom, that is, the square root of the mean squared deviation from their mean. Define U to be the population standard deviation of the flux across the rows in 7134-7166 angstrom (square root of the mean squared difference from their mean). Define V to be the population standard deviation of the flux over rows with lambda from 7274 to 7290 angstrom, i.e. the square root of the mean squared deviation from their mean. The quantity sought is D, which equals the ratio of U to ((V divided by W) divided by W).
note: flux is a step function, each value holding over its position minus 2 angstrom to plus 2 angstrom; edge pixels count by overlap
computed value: 0.012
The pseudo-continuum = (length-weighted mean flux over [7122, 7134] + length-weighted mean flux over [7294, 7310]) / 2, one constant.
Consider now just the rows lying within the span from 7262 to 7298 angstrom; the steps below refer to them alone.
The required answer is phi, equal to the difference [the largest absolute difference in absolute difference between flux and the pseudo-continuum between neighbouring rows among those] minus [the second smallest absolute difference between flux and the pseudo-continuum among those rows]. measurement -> 0.06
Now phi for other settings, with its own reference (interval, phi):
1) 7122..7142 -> 0.20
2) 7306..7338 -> 0.22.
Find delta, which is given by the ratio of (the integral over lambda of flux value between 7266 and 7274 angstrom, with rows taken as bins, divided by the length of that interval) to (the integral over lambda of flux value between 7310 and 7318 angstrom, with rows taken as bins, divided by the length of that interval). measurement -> 1.02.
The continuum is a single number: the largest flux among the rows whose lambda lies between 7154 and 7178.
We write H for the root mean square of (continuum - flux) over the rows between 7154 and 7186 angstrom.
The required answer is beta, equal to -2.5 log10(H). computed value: 0.5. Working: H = 0.62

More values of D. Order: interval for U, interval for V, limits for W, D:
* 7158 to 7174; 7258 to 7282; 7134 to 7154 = 0.079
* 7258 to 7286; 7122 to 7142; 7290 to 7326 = 0.009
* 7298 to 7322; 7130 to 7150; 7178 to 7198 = 0.015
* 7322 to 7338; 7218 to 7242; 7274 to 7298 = 0.240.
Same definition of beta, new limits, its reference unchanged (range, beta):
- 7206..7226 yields 0.2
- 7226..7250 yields 0.6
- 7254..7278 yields 2.7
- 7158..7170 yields 1.2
